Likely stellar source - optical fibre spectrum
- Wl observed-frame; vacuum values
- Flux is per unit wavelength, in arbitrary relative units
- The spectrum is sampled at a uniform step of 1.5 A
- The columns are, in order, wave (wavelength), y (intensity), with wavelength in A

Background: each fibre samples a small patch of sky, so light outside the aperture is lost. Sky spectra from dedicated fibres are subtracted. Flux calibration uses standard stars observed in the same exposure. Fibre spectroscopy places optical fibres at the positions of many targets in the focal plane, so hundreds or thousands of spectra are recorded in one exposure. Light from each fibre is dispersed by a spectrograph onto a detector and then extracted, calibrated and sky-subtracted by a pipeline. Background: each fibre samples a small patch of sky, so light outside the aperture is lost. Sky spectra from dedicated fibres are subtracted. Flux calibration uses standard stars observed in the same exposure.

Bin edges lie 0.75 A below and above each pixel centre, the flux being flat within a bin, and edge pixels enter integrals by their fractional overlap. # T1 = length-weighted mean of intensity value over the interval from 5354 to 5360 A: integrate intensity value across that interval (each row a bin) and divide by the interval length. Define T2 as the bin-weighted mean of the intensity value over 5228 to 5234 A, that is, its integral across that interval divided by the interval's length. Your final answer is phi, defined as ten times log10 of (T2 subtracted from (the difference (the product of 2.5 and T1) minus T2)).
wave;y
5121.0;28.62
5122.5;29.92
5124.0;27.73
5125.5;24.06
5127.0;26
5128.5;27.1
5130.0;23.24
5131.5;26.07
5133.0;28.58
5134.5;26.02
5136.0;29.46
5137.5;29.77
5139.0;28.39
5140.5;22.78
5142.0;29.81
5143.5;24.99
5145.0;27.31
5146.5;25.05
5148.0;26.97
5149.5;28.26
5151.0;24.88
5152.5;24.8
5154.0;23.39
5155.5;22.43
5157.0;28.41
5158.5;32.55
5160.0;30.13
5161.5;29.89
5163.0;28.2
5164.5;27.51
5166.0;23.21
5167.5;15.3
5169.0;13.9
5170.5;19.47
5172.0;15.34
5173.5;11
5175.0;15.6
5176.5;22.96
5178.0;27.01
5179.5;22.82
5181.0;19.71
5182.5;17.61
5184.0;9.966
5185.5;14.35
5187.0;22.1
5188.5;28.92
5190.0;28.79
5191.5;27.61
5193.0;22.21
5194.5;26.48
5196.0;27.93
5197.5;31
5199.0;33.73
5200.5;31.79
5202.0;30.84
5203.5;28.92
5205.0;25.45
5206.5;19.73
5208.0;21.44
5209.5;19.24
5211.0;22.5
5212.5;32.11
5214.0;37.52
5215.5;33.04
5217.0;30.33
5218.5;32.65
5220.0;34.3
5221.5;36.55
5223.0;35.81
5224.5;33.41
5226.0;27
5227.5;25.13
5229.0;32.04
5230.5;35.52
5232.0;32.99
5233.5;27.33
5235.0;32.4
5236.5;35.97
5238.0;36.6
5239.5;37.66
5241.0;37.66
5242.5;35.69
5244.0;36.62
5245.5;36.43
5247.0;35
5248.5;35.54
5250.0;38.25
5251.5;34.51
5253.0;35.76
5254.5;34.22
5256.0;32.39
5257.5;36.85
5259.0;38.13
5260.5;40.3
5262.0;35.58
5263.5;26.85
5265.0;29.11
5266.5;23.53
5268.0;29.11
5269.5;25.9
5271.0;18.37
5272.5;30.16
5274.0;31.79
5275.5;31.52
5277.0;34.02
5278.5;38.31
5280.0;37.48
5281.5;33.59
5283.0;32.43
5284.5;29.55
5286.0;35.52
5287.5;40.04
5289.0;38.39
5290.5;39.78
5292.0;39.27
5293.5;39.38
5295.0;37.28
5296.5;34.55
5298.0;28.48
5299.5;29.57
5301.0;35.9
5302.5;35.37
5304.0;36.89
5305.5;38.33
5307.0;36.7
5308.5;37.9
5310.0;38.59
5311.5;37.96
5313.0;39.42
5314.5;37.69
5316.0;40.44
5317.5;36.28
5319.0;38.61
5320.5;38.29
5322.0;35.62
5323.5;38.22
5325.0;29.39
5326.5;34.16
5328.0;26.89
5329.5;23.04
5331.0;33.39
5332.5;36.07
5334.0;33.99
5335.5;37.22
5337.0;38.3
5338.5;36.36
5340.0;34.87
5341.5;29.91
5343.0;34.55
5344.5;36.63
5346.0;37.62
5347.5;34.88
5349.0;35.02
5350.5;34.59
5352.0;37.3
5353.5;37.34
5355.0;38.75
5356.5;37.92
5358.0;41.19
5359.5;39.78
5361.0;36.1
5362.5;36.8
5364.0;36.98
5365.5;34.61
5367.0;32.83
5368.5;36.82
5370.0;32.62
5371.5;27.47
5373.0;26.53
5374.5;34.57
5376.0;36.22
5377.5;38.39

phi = 15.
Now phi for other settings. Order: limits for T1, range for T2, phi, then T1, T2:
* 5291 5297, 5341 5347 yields 14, 37.8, 35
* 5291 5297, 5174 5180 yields 17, 37.8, 22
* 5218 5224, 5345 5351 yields 12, 34.9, 36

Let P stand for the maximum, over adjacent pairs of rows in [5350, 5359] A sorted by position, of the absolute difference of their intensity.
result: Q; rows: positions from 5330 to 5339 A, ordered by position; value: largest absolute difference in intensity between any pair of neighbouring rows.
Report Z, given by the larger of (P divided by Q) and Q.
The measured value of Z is 3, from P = 3.3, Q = 3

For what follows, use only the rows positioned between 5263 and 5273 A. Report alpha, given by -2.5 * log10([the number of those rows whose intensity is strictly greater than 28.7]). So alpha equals -1.2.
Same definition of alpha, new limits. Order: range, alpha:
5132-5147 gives -1.2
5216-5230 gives -2.1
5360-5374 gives -2.1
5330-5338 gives -1.7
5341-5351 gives -2.1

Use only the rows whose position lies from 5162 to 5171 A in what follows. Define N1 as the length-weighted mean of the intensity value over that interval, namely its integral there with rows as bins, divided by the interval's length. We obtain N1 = 22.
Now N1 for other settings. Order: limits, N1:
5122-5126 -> 27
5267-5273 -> 26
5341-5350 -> 35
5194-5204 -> 30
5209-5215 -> 28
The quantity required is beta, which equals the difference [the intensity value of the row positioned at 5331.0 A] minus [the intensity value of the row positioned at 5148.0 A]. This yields 6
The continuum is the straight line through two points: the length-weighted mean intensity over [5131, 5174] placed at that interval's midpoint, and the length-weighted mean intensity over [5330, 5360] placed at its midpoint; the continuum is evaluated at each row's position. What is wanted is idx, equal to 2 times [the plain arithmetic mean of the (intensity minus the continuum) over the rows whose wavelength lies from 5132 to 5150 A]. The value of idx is 5.8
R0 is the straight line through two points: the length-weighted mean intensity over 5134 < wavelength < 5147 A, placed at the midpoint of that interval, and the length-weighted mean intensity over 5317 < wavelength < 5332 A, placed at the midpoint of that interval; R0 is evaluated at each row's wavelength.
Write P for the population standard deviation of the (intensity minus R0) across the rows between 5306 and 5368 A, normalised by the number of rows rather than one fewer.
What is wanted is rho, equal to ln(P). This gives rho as 1.3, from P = 3.6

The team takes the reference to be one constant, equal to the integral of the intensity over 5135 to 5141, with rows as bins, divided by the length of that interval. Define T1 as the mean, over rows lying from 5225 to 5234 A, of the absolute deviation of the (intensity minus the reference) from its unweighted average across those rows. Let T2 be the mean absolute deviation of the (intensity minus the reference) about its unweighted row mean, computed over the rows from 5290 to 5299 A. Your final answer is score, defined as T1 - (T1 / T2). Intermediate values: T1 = 3.5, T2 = 3.3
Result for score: 2.45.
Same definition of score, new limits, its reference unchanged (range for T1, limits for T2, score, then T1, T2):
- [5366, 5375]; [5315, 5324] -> 0.75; 3.2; 1.3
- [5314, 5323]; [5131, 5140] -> 0.32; 1.3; 1.3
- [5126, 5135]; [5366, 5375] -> 0.77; 1.1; 3.2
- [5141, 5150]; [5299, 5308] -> 0.70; 1.4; 2.0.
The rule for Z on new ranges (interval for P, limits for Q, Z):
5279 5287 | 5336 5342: 5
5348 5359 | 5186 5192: 7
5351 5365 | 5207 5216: 10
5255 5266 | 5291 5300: 6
